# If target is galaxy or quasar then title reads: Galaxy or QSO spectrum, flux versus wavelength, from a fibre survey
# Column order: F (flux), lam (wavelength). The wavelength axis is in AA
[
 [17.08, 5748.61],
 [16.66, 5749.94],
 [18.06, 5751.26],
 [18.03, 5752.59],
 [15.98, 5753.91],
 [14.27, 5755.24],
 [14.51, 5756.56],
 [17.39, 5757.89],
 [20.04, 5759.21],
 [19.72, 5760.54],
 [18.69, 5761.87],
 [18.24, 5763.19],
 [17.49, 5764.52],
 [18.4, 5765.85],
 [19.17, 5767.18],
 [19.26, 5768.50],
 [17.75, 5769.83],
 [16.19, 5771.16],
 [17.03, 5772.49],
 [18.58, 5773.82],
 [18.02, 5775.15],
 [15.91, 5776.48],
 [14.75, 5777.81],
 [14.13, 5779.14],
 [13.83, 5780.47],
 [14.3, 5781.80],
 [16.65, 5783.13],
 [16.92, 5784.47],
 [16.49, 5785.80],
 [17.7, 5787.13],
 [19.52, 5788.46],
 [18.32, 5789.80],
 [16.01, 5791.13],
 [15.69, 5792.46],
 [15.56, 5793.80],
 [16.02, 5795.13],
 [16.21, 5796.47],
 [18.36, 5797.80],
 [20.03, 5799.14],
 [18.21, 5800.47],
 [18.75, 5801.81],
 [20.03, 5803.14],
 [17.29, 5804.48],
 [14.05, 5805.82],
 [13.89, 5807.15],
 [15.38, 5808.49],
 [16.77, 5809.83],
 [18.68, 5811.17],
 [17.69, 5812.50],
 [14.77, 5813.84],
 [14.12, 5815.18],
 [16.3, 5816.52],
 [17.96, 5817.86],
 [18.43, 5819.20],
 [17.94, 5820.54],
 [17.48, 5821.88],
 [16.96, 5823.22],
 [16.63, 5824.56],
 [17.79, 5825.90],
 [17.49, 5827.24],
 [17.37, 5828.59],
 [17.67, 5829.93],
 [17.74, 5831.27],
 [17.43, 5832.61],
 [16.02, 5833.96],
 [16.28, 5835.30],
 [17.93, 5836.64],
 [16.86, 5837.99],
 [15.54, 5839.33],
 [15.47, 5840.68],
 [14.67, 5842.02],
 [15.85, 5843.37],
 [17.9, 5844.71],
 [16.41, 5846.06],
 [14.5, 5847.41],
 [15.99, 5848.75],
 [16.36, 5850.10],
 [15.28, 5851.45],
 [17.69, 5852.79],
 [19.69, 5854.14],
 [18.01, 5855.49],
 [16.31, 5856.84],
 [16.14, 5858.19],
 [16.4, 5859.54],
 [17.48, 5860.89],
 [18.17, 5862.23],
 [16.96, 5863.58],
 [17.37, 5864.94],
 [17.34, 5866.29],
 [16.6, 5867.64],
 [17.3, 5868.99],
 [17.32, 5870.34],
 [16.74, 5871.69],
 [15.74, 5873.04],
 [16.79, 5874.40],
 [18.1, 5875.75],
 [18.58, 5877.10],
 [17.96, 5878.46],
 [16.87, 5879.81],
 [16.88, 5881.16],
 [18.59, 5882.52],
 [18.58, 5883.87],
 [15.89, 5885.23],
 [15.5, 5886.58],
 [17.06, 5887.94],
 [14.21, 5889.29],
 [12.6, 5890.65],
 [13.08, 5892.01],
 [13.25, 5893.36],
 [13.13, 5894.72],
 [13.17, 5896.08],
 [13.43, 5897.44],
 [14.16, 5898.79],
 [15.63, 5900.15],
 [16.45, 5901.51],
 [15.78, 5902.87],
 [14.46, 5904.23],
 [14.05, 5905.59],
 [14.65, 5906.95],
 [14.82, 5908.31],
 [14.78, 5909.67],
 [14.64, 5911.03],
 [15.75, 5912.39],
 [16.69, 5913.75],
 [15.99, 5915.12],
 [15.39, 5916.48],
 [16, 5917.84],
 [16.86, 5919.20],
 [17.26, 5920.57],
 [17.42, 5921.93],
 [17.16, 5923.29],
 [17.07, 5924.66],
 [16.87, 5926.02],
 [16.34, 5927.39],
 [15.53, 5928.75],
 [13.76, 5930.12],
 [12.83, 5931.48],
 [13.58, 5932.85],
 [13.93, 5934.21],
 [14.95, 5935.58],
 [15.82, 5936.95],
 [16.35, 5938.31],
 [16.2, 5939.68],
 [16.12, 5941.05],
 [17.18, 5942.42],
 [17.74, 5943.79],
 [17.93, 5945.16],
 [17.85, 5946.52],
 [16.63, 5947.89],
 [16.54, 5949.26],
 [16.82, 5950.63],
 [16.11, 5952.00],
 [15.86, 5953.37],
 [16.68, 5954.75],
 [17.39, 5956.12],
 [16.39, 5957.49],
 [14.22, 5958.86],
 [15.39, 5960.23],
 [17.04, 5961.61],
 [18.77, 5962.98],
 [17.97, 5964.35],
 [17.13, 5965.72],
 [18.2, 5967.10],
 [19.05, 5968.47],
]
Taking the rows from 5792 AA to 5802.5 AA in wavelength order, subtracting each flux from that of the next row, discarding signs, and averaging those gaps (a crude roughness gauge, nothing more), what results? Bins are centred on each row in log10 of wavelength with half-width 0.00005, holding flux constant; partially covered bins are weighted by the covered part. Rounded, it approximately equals 0.99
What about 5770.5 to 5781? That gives 1.02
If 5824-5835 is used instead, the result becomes 0.52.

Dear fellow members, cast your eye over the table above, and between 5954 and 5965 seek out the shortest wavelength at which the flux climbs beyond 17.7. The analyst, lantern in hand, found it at 5962.98 AA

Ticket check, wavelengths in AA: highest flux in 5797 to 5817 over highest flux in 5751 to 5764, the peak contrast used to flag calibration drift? 1.00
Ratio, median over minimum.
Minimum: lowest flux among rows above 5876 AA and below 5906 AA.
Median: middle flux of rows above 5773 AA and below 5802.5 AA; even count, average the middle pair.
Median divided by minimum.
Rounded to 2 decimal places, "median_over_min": 1.32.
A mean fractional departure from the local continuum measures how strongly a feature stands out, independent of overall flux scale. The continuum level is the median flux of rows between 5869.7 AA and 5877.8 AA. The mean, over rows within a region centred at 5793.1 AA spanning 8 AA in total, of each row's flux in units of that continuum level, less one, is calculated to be -0.04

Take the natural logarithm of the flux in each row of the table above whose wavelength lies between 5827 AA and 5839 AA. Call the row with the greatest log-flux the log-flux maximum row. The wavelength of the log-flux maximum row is 5836.64 AA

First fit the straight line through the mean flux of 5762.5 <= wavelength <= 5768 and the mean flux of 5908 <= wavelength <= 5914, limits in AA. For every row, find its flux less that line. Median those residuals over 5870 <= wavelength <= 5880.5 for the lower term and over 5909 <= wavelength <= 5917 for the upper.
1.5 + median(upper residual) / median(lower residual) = 1.8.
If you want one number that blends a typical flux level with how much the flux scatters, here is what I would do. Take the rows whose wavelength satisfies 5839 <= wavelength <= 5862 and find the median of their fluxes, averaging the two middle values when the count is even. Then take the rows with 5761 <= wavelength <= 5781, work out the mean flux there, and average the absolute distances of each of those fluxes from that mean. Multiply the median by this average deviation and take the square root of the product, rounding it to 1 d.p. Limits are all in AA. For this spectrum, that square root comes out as 4.9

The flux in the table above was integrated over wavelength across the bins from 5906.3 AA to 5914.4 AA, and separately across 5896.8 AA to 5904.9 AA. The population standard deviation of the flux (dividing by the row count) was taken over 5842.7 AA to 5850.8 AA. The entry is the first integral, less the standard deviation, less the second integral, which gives 1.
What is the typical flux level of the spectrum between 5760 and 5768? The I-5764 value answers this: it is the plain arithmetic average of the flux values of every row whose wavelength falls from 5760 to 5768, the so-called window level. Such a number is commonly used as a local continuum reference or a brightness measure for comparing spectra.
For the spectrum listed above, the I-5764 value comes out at 18.6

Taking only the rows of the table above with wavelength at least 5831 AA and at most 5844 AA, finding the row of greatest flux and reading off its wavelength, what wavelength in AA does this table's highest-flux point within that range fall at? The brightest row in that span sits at 5836.64 AA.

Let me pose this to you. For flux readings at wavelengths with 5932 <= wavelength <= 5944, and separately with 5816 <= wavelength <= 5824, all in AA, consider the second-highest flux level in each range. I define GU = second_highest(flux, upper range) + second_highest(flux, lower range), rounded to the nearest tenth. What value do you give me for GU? 35.1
